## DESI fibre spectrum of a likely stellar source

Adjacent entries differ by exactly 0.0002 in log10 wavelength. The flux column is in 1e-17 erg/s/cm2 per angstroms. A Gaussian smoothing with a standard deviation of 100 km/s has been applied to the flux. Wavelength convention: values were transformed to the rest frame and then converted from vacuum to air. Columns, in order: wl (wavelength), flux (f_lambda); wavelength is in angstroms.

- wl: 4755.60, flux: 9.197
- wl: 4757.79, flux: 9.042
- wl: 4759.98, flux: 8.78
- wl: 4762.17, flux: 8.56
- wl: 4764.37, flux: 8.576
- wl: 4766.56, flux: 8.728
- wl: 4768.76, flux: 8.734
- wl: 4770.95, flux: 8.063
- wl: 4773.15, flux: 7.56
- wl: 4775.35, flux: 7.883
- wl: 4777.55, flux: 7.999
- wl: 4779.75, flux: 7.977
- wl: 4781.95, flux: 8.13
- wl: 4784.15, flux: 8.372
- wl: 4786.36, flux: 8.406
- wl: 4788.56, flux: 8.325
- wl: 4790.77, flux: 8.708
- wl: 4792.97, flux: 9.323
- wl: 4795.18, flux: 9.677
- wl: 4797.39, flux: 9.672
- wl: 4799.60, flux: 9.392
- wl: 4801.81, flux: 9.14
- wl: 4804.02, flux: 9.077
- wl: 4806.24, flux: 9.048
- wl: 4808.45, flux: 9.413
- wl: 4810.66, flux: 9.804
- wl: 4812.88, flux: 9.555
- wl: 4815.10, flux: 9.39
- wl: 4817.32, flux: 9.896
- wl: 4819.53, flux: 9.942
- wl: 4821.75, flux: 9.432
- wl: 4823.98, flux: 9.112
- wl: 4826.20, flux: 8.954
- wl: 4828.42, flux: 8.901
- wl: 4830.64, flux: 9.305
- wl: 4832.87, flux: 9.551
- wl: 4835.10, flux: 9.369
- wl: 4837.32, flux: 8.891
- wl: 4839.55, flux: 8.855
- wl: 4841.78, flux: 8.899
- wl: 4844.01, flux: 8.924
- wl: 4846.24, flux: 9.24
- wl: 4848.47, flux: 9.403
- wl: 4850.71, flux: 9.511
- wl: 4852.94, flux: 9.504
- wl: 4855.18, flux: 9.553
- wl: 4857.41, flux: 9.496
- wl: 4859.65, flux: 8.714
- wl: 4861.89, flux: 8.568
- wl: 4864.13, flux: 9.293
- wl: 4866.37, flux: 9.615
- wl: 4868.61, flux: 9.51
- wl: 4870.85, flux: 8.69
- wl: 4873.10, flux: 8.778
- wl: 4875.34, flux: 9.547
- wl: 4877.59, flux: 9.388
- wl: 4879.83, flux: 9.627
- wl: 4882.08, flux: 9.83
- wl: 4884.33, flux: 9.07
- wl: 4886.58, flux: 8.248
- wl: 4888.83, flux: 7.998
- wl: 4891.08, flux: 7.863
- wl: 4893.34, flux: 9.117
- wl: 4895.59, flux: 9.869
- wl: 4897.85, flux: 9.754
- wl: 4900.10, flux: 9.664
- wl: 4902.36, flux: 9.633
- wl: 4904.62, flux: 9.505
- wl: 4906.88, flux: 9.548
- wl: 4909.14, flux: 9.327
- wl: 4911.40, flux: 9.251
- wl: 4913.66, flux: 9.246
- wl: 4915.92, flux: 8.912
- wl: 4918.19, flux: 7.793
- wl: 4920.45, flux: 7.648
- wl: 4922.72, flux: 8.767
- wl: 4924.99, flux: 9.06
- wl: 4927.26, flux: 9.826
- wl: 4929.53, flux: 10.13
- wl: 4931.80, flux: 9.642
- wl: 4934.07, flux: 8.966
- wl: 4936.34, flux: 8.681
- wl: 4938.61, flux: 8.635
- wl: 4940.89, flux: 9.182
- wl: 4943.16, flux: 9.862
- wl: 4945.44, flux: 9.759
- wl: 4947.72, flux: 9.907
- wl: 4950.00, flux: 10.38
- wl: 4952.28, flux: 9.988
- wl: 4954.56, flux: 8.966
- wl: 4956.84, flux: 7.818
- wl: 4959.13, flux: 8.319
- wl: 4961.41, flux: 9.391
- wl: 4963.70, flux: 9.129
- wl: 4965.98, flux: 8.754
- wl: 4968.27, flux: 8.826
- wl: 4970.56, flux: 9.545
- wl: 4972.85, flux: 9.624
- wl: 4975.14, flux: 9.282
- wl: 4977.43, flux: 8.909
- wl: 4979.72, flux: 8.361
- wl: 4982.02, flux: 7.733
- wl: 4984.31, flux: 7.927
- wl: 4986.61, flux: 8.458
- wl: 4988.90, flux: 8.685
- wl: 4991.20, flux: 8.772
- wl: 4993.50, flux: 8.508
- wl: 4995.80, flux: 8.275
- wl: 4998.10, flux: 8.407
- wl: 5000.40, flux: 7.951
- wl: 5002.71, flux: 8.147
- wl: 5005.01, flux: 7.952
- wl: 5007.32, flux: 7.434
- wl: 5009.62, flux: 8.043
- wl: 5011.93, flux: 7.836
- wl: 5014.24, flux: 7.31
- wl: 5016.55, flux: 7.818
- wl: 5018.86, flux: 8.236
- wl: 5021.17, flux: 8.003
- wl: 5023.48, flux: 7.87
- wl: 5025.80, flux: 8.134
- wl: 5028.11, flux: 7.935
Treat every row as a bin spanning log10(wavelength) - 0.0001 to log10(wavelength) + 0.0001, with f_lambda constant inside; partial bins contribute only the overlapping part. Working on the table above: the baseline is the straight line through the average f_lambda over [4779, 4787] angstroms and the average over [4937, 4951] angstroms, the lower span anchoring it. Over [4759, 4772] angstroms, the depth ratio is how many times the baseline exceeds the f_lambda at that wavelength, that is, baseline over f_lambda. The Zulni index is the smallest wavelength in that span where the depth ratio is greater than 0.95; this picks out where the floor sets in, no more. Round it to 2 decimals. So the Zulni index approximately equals 4770.95 angstroms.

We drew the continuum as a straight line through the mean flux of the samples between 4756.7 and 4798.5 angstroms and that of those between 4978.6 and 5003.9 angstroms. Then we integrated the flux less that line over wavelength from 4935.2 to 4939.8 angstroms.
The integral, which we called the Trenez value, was 1.4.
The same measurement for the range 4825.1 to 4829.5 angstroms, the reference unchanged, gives 1.9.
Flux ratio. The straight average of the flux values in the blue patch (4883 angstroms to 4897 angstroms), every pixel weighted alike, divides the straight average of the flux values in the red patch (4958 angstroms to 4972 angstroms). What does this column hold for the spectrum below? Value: 1.03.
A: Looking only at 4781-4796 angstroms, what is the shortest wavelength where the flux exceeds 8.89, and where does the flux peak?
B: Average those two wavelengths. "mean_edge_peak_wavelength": 4794.1 angstroms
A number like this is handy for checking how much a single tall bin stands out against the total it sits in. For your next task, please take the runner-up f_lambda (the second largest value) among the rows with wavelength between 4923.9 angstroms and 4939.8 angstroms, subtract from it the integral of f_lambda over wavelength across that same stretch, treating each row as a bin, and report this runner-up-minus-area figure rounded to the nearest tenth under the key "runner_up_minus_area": -137.7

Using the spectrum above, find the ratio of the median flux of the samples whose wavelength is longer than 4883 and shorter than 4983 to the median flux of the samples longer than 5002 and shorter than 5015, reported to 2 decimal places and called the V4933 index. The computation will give 1.16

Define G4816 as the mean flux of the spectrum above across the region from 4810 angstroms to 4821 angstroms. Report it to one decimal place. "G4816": 9.7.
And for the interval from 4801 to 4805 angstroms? 9.1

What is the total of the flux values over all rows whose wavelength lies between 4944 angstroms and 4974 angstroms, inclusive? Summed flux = 120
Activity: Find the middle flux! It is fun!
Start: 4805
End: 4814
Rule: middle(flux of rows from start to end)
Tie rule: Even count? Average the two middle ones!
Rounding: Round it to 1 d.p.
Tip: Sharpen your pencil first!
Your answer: 9.5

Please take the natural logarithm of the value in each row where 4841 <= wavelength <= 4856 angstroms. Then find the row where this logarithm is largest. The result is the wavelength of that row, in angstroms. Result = 4855.18 angstroms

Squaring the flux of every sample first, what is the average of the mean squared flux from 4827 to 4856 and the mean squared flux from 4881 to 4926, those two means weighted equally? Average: 83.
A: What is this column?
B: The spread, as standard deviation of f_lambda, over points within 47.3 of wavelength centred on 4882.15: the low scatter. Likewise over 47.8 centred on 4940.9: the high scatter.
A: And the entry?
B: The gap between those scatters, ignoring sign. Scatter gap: 0.18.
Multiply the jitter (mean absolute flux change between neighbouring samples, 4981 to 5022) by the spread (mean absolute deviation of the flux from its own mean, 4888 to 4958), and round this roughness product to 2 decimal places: 0.19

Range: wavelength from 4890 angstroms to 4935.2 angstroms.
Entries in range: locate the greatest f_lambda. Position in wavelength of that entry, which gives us 4929.53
